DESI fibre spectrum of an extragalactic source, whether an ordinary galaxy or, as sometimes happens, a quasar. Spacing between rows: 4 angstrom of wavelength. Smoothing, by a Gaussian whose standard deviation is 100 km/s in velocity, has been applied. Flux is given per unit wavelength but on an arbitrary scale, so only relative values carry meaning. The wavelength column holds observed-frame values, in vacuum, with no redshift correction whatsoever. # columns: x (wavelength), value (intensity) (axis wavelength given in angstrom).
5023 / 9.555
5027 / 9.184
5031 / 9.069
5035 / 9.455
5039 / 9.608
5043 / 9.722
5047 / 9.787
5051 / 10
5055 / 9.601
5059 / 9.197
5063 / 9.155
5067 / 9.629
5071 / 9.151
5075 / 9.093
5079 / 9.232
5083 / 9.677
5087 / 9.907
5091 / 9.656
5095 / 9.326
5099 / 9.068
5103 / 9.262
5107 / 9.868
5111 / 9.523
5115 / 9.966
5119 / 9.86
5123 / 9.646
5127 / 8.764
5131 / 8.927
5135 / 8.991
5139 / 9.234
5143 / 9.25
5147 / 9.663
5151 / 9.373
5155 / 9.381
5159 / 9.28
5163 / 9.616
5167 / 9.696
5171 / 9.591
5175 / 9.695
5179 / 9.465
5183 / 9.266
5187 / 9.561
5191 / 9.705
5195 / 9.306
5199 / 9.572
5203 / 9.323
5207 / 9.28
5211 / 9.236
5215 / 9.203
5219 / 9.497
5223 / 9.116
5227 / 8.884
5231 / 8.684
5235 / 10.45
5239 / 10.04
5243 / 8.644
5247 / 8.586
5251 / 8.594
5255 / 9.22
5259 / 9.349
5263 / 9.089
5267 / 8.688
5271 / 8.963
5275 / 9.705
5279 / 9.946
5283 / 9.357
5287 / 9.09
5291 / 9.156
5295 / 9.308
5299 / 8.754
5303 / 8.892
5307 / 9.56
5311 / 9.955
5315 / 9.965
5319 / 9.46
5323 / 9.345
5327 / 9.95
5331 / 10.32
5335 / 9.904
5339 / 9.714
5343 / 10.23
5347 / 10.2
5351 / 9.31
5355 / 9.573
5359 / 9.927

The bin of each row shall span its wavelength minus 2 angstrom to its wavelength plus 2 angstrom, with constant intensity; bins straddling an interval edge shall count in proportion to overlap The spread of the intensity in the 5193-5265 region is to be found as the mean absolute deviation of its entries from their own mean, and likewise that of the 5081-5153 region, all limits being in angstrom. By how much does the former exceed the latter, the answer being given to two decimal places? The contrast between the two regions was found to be 0.03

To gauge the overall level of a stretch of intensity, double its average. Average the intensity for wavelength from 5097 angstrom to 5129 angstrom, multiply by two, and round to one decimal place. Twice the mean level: 19.0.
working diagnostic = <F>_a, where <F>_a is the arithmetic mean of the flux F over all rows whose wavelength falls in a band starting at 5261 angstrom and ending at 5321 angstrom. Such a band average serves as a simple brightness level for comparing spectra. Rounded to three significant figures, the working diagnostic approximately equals 9.33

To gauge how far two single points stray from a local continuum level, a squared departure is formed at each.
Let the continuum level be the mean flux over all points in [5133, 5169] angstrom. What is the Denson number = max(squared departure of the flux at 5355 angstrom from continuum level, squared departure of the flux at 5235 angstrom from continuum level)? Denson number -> 1.13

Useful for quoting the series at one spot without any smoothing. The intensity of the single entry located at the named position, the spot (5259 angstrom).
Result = 9.349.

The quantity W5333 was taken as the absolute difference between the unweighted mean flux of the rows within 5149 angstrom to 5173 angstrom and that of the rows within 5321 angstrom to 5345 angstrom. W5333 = 0.42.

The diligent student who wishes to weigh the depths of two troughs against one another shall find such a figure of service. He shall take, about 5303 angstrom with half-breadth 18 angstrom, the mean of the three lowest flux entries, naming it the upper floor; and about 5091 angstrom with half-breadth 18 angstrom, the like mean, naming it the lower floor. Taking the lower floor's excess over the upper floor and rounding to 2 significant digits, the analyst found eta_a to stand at 0.22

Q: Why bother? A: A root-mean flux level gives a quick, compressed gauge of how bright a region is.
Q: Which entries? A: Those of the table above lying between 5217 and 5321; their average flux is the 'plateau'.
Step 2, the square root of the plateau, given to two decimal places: 3.04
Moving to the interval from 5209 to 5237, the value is 3.05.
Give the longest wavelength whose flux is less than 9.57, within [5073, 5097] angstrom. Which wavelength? 5095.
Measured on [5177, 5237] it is 5231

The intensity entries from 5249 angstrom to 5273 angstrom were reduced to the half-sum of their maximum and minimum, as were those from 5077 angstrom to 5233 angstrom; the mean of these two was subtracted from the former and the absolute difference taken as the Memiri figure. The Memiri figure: 0.18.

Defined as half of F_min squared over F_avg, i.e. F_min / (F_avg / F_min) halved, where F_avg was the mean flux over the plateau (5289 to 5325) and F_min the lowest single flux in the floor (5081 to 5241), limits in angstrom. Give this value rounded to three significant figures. 4.02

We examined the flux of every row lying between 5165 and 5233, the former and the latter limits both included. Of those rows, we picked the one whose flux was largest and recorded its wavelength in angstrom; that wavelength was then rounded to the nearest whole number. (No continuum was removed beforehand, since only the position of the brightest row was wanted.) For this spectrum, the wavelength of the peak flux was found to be 5191 angstrom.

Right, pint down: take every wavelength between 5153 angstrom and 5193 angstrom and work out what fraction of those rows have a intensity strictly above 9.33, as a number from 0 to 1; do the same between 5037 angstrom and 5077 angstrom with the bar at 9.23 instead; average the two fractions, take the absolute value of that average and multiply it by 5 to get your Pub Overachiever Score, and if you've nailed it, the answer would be 3.5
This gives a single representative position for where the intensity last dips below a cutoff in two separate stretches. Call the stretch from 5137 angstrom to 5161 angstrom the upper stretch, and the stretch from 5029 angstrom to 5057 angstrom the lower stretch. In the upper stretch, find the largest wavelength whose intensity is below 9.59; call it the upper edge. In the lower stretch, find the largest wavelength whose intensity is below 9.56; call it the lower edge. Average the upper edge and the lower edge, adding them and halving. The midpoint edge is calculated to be 5097 angstrom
